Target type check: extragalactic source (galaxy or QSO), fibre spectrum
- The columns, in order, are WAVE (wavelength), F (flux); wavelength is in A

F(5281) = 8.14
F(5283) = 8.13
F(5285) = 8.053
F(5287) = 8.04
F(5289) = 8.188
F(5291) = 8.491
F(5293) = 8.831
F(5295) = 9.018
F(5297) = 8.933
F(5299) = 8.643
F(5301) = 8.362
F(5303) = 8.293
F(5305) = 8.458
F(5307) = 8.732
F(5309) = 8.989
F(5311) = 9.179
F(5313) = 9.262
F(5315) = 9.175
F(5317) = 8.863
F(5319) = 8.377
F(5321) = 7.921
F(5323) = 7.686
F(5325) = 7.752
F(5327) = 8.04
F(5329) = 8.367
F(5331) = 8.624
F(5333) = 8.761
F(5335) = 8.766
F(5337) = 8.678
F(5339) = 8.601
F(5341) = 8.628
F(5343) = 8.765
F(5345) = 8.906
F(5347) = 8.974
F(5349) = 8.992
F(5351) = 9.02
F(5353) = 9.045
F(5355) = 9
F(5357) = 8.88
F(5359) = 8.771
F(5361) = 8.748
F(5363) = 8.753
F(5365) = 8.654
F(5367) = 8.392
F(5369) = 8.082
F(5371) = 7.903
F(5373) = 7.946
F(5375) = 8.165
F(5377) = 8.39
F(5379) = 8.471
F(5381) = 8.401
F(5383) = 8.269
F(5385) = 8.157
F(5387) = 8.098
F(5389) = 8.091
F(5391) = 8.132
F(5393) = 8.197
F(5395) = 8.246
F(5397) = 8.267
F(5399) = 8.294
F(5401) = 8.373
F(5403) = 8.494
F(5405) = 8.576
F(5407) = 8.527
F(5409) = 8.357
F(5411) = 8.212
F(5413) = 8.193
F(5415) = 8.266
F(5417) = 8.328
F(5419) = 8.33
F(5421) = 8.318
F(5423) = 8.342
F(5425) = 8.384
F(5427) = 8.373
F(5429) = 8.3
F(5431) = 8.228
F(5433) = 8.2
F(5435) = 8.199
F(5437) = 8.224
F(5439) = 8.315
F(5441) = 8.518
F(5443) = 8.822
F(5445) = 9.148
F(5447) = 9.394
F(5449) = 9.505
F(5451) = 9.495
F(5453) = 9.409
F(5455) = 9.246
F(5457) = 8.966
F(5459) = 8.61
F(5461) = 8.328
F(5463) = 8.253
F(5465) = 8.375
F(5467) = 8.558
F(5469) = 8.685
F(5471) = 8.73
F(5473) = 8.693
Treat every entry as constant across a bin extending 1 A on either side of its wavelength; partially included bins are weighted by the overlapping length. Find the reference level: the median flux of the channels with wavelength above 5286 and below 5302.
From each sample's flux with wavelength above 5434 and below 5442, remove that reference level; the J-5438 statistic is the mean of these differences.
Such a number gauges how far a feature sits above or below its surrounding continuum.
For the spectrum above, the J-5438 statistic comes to -0.25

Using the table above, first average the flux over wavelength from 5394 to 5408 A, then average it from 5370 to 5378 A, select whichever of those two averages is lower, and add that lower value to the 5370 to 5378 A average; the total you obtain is 16.2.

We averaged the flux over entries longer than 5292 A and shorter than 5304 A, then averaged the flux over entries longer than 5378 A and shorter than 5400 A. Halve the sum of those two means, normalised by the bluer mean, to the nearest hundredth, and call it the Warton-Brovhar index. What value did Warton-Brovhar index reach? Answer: 0.97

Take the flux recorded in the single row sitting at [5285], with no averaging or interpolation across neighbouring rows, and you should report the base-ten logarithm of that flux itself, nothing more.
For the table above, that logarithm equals 0.906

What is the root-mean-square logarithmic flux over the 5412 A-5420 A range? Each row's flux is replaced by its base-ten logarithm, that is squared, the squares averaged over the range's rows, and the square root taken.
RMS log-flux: 0.918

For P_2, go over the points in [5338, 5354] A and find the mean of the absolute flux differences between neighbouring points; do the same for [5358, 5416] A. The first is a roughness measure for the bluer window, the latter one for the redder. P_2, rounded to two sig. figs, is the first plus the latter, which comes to 0.16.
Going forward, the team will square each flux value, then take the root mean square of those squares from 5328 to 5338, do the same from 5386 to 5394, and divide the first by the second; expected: 1.13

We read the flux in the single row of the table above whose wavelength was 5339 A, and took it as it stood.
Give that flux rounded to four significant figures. 8.601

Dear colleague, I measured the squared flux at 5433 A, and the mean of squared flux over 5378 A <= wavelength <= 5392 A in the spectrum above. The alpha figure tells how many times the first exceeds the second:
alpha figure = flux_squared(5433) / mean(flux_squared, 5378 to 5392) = 0.99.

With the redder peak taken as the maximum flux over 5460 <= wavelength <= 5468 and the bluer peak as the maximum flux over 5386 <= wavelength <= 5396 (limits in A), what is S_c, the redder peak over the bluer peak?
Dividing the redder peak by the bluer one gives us 1.04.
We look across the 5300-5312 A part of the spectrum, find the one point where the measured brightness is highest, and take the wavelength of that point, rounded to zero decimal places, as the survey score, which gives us 5311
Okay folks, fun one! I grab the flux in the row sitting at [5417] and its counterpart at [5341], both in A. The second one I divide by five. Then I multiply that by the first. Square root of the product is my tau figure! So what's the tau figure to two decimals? 3.79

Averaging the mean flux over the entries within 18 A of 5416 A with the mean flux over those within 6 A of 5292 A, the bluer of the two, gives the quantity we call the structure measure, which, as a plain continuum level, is 8.46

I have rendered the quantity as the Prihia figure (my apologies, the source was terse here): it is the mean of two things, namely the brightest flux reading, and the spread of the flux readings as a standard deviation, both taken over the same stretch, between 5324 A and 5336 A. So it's 4.6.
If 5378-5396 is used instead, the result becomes 4.3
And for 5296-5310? 4.6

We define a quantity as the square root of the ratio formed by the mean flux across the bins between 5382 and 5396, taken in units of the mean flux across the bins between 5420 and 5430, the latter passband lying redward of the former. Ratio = 0.99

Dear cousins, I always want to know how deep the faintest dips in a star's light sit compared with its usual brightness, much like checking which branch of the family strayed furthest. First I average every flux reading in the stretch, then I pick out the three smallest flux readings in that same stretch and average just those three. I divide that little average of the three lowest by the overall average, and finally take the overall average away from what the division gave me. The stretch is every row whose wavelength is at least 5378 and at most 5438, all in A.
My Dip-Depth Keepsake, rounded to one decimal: -7.3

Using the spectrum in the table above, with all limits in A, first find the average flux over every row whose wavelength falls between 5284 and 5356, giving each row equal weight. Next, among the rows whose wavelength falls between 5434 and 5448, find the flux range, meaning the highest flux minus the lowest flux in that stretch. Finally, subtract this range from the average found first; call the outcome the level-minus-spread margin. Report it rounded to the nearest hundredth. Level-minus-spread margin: 7.43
